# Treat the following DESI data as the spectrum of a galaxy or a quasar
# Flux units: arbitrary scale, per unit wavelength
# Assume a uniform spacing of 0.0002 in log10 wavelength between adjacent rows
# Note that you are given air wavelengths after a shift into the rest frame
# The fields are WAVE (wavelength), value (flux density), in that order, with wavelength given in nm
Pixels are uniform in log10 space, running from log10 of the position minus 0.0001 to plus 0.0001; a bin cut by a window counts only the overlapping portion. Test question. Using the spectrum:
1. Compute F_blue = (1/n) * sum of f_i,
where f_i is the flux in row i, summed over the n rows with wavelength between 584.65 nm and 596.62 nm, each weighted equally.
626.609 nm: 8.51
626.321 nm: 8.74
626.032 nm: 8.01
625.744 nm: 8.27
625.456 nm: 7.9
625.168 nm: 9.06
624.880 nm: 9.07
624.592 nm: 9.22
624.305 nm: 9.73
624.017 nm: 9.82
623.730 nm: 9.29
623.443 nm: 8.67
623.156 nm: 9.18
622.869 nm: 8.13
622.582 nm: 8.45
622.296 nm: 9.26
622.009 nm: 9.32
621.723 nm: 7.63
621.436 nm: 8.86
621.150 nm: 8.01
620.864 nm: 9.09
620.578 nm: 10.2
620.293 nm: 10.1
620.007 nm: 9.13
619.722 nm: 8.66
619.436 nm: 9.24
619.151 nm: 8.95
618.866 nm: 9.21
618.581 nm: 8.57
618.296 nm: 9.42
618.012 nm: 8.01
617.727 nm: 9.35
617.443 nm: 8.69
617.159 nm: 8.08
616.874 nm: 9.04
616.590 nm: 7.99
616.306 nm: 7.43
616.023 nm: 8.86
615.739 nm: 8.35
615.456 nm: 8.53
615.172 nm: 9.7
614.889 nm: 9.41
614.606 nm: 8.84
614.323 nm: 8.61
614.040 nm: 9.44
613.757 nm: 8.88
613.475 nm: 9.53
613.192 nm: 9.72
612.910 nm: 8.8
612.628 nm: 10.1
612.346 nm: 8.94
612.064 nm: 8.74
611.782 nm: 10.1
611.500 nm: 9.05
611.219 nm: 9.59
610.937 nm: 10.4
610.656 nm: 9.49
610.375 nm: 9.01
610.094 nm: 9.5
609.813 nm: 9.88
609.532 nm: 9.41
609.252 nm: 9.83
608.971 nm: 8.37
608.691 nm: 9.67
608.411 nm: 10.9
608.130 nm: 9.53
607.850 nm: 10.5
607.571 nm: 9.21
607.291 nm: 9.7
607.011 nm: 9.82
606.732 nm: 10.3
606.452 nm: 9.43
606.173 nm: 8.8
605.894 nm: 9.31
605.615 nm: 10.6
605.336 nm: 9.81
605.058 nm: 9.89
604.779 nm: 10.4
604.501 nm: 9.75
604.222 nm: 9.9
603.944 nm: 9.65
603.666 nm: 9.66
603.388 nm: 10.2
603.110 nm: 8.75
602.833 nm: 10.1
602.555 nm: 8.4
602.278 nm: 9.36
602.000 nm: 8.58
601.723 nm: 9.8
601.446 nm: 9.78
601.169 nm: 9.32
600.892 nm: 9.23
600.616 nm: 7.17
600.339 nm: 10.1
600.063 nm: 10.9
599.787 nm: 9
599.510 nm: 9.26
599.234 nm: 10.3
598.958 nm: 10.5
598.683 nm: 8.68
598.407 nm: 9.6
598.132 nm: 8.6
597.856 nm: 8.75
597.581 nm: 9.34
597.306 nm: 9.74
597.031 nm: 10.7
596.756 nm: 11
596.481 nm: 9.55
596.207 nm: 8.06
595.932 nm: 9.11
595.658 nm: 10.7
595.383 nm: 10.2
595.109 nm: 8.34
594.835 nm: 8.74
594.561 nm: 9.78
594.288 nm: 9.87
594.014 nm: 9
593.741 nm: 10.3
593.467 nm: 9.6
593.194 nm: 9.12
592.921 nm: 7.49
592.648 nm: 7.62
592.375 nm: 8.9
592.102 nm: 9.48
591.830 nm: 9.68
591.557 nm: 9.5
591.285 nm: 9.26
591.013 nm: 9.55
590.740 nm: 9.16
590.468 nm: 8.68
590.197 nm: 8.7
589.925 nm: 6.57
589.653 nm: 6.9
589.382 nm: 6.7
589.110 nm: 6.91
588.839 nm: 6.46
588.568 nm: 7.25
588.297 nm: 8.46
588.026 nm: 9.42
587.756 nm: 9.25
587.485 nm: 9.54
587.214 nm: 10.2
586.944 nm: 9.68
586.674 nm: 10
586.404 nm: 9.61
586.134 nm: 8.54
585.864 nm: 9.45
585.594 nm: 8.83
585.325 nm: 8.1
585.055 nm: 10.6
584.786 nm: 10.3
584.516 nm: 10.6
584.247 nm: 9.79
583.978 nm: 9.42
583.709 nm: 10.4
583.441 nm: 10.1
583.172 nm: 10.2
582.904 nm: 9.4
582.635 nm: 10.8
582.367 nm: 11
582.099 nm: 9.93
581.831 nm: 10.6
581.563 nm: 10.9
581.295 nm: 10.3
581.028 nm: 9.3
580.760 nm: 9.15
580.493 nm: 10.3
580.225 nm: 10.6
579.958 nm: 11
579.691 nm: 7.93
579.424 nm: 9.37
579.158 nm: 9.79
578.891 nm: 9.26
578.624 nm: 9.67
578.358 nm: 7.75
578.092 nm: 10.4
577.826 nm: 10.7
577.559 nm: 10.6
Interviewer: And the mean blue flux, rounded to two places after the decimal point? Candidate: 8.94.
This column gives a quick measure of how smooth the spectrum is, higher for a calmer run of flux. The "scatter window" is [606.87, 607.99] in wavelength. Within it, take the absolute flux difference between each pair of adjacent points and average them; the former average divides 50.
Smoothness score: 79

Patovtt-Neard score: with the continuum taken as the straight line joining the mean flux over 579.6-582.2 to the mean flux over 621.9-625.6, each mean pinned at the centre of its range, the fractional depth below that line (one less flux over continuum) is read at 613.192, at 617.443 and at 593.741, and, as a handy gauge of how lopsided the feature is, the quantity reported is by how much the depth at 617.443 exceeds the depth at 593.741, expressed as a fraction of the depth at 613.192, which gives -2.2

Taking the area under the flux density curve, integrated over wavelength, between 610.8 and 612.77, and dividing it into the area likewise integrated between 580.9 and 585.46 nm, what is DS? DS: 2.4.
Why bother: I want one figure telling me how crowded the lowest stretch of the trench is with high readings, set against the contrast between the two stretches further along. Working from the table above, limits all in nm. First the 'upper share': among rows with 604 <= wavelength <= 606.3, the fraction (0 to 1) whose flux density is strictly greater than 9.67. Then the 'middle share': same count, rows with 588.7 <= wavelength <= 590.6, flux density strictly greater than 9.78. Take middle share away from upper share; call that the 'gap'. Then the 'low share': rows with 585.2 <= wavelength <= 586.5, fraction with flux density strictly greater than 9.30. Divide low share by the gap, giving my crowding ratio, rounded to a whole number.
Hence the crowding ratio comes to 1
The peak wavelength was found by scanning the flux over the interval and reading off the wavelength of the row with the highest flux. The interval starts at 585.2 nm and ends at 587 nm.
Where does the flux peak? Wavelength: 586.674 nm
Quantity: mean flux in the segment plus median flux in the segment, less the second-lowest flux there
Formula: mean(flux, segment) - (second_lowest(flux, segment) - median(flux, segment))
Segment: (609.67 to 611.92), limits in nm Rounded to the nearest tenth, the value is 10.1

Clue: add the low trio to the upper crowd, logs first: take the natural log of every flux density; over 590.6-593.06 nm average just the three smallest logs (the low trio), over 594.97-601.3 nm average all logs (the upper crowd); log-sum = 4.32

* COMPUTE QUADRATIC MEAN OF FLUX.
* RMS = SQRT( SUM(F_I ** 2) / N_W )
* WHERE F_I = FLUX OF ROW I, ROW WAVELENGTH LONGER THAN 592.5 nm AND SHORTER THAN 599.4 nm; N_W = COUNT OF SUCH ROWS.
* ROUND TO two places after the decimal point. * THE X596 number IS 9.43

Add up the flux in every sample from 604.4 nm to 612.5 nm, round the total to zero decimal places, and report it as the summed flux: 280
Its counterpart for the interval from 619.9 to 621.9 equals 63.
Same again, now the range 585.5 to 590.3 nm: 152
